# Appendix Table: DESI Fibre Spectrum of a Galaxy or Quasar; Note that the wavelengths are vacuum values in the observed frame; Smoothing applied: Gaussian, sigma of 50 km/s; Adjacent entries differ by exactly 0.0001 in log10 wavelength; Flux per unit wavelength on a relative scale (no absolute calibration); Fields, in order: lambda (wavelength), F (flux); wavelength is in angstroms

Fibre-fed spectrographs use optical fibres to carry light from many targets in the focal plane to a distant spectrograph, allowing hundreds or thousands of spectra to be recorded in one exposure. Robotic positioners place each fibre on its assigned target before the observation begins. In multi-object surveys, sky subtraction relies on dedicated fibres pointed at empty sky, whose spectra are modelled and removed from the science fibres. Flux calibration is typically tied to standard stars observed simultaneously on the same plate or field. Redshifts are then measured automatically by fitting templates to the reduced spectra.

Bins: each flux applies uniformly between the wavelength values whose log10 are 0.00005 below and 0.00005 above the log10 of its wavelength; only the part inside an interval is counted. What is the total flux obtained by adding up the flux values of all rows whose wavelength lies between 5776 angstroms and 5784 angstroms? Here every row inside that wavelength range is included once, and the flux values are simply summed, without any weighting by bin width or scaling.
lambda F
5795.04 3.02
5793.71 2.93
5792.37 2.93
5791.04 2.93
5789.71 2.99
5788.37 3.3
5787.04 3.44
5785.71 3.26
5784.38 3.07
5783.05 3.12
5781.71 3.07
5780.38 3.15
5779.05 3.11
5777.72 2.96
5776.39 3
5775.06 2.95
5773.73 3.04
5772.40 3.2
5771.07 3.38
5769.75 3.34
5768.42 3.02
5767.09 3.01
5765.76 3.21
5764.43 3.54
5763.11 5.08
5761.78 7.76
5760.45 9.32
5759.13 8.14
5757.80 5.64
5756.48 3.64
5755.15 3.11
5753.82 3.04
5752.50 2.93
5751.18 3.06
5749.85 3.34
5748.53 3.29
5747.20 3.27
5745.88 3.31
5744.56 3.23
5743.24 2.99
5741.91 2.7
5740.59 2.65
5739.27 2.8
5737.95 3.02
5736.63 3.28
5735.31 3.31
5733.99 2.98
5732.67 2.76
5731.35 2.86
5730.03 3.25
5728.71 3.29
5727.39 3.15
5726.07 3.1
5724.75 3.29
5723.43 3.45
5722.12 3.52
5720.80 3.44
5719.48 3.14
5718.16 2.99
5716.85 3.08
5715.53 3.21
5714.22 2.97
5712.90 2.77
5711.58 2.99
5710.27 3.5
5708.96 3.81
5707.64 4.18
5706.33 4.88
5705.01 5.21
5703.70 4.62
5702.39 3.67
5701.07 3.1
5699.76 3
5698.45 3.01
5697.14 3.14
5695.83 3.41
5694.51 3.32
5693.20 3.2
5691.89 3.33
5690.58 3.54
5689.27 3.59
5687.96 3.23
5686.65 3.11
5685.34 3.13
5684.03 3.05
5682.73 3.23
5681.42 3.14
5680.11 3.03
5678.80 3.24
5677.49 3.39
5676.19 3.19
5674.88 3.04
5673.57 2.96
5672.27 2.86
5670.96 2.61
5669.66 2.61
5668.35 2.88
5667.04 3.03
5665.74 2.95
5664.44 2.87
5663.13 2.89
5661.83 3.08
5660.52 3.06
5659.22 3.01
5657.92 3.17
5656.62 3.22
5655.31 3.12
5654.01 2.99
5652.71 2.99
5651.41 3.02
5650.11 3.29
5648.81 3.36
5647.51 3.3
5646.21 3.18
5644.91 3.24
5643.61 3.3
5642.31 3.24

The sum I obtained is 18.4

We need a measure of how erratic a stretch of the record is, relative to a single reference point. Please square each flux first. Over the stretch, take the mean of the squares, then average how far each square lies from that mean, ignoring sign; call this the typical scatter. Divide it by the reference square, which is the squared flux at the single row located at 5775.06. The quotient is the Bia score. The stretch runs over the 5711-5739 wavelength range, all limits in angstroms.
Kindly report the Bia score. 0.126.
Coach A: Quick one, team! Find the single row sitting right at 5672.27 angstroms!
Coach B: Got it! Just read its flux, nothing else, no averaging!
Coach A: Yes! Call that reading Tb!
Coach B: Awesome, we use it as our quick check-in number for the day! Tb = 2.86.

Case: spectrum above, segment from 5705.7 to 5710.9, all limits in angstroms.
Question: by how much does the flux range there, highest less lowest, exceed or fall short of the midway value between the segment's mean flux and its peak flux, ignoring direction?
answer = 3.11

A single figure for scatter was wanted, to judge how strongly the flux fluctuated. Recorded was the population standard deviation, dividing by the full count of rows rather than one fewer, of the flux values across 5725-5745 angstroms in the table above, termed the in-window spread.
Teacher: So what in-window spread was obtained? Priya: 0.22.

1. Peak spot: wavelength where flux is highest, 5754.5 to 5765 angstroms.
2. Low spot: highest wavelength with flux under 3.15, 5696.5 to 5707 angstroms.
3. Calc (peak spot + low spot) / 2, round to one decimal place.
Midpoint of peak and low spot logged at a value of 5730.8 angstroms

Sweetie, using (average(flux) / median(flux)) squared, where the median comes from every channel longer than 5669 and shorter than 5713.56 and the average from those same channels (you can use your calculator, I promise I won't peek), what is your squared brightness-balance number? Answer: 1.10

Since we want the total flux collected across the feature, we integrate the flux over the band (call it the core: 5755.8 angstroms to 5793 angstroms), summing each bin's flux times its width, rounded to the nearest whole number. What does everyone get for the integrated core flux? 144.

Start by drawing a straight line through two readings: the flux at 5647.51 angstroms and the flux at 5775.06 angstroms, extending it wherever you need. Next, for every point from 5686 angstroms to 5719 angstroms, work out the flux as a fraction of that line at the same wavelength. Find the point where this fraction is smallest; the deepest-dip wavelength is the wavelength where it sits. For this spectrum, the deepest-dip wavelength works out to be 5712.90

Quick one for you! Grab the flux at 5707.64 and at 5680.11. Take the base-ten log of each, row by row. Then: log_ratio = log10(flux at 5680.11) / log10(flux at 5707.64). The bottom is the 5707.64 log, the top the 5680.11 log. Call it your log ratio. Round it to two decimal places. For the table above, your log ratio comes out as 0.78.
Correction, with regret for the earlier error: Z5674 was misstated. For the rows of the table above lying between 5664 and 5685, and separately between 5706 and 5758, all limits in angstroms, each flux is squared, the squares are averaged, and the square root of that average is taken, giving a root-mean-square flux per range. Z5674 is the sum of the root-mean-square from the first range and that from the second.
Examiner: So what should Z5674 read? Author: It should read 6.3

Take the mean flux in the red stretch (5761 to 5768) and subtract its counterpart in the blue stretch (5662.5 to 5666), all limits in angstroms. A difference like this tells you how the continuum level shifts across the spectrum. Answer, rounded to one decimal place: 1.6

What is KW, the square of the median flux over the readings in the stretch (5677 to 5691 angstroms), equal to 10.4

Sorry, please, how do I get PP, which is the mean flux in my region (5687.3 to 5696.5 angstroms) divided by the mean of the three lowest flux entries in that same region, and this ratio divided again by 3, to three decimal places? 0.346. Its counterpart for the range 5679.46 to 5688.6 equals 0.341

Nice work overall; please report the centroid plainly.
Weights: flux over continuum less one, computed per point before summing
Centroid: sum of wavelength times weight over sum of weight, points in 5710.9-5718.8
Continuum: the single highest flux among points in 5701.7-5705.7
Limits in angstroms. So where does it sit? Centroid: 5714.8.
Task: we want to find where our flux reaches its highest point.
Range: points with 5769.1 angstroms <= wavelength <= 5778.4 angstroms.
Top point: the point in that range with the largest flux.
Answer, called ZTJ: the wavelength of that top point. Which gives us 5771.07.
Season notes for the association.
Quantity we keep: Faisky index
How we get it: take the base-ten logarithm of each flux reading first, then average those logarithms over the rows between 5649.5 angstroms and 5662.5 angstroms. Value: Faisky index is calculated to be 0.490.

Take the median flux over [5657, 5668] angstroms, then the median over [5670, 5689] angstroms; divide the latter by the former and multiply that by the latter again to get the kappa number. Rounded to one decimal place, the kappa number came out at 3.2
